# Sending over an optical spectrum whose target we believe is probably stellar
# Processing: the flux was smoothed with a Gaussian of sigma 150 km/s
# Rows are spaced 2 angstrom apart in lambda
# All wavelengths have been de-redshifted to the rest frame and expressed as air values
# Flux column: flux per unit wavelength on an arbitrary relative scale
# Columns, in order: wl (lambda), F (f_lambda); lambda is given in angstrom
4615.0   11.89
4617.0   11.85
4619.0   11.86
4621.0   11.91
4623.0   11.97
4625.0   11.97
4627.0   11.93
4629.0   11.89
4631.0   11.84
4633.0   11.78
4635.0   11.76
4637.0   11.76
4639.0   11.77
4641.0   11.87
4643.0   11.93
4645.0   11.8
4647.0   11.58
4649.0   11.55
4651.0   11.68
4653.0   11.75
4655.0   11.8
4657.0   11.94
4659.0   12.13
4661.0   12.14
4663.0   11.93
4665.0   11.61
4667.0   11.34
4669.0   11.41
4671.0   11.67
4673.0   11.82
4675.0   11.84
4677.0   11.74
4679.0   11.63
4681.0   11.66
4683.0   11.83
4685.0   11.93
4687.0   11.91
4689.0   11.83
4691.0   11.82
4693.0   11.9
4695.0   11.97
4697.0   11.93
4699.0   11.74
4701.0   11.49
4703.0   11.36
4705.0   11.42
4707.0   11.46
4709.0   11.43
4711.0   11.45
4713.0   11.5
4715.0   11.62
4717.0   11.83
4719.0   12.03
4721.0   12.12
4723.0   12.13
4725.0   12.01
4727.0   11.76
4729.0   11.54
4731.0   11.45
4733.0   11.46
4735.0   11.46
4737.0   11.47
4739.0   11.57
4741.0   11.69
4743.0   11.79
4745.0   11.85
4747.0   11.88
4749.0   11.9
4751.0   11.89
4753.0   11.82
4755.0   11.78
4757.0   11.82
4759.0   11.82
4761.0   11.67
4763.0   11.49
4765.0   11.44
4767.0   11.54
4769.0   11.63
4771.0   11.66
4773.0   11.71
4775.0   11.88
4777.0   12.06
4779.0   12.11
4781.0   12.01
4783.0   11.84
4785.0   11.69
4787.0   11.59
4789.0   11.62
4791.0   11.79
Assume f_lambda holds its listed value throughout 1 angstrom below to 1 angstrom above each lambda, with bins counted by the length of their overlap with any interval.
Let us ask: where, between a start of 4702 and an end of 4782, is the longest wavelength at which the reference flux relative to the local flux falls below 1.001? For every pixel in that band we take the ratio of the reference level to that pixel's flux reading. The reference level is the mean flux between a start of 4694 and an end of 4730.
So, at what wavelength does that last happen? 4781.0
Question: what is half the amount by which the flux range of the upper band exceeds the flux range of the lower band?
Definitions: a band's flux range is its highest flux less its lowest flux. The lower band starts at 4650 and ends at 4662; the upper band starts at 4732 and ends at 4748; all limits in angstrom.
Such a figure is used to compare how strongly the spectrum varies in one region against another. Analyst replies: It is -0.02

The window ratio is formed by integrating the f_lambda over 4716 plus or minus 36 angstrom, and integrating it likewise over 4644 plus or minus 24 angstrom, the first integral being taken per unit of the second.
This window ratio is 1.49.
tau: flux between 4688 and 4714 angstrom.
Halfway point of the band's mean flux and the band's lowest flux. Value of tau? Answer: 11.5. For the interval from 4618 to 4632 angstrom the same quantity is 11.9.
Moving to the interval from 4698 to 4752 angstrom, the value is 11.5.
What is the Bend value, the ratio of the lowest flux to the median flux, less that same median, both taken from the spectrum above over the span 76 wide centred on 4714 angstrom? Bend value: -10.78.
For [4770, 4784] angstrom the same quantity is -10.90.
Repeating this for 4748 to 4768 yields -10.83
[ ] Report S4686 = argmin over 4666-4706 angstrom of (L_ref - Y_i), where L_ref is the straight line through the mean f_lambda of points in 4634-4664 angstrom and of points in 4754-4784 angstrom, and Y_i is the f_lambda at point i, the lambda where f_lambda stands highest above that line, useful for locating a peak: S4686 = 4695.0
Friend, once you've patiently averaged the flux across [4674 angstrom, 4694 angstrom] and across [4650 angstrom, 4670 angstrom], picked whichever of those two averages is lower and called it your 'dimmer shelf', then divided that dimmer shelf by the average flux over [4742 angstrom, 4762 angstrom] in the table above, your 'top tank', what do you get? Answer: 1.00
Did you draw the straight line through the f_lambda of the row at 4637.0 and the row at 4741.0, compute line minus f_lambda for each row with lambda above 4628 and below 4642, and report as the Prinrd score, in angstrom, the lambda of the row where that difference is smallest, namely 4629.0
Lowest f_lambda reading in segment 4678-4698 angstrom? 11.63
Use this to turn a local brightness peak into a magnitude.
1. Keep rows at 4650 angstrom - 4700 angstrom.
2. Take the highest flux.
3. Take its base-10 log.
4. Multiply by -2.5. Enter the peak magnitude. -2.71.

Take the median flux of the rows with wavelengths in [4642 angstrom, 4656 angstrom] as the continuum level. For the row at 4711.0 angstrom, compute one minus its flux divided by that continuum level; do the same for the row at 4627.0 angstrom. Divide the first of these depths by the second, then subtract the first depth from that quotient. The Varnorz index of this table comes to -1.7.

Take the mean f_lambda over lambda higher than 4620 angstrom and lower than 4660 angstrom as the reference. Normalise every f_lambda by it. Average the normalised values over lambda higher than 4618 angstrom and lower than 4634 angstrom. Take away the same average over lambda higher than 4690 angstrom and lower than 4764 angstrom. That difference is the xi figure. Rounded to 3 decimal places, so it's 0.015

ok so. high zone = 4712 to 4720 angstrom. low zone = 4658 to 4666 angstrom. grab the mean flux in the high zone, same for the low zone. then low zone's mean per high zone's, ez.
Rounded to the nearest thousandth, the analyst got 1.018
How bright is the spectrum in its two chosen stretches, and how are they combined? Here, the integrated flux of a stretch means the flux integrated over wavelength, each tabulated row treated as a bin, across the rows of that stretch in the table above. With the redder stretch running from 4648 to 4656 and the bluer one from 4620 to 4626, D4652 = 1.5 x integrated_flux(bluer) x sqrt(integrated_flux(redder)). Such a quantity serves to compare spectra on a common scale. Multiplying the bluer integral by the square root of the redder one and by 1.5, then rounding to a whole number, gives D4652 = 1040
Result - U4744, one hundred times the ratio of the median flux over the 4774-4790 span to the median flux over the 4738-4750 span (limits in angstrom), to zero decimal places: 100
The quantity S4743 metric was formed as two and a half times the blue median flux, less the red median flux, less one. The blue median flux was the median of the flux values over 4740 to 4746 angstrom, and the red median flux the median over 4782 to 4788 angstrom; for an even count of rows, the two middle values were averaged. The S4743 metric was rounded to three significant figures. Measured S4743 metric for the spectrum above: 16.8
